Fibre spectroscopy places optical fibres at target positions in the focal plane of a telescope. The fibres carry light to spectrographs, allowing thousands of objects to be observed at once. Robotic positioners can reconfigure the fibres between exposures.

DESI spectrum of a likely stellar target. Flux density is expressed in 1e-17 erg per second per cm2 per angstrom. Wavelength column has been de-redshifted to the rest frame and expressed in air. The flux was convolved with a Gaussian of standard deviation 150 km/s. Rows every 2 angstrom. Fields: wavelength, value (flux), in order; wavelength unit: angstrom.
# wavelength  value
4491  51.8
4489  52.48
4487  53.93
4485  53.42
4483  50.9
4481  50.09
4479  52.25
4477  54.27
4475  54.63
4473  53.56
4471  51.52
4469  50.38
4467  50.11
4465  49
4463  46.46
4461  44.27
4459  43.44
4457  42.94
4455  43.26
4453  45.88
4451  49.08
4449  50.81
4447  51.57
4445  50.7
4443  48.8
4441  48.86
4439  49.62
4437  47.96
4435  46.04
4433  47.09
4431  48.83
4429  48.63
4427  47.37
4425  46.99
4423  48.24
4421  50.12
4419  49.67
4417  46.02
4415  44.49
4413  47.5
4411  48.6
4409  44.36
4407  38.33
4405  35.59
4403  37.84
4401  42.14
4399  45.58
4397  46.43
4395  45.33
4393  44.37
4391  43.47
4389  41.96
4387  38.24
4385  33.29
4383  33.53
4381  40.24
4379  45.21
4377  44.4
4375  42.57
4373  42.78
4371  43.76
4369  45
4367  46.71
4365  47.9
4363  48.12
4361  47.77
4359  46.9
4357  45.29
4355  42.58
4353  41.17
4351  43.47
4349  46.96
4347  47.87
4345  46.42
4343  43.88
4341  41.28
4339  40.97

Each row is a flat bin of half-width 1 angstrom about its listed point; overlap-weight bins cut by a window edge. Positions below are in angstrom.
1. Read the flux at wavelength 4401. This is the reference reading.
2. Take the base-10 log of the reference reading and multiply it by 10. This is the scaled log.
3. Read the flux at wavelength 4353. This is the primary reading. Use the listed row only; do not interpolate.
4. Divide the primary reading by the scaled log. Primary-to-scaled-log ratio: 2.53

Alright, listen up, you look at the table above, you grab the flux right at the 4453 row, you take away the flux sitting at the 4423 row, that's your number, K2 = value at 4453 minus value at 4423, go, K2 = -2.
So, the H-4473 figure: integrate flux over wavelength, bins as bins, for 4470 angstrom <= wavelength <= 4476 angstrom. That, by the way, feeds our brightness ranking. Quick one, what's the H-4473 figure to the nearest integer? 319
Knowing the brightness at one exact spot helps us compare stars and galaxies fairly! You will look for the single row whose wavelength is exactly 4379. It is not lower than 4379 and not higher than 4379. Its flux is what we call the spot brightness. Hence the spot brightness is 45.21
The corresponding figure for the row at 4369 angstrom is 45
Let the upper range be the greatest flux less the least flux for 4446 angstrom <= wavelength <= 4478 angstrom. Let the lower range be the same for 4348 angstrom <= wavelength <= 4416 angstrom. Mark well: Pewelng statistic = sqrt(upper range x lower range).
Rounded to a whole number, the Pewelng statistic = 13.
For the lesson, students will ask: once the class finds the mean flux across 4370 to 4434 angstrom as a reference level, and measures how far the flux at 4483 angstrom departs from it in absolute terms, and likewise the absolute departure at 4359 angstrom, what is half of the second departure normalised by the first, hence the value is 0.22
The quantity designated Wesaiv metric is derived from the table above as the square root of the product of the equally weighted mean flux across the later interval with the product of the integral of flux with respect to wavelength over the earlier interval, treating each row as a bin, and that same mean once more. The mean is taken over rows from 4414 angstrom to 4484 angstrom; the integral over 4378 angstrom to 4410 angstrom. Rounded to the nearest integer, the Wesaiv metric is 1763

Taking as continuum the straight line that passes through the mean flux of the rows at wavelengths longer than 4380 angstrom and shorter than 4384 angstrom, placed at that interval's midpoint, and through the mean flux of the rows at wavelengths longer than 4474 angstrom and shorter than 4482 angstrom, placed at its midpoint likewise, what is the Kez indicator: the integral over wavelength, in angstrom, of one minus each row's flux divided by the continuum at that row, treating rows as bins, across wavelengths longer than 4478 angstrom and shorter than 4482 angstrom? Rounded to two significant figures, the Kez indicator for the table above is 0.15 angstrom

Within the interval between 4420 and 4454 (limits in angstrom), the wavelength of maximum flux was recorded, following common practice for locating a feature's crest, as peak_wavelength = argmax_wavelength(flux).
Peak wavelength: 4447 angstrom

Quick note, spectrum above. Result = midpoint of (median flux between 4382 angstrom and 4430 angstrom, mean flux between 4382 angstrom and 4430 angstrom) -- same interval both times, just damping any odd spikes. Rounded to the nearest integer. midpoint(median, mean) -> 44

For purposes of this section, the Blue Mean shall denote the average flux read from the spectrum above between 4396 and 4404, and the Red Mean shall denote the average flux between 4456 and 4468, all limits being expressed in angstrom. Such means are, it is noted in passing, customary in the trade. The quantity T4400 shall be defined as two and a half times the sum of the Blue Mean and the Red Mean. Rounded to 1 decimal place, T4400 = 222.6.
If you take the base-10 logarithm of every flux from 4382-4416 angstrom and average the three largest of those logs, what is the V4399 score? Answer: 1.68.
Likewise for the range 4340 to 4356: 1.67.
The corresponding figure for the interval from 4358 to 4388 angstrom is 1.68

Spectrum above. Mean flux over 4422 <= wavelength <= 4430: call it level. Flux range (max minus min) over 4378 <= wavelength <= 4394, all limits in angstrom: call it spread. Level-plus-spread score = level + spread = 59.7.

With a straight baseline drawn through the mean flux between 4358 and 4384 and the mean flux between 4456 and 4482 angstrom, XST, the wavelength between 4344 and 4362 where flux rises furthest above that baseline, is 4347 angstrom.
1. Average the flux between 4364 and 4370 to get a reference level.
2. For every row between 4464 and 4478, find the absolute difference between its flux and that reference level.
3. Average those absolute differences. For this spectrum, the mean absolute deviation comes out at 5.4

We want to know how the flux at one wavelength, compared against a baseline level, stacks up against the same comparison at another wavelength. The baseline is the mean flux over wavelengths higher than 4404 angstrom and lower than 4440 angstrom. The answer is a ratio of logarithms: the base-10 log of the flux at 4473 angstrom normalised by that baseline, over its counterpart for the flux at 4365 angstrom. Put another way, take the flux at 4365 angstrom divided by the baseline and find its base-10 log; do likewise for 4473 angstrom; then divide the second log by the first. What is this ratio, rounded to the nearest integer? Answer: 5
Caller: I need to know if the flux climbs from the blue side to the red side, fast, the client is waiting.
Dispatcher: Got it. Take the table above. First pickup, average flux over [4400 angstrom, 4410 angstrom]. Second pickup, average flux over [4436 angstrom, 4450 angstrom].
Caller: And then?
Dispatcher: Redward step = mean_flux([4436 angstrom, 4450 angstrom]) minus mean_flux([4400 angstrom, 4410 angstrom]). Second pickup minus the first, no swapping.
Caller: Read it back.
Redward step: 10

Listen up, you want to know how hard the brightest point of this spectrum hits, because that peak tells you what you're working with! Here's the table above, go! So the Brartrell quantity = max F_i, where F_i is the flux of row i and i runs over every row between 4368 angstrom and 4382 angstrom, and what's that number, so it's 45.21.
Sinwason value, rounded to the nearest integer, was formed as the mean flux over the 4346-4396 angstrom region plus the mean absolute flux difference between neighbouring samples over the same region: 45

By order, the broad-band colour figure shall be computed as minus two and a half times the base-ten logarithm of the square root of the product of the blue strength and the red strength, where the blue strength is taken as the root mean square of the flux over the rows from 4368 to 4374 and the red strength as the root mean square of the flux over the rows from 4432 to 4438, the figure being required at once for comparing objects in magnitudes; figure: -4.14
